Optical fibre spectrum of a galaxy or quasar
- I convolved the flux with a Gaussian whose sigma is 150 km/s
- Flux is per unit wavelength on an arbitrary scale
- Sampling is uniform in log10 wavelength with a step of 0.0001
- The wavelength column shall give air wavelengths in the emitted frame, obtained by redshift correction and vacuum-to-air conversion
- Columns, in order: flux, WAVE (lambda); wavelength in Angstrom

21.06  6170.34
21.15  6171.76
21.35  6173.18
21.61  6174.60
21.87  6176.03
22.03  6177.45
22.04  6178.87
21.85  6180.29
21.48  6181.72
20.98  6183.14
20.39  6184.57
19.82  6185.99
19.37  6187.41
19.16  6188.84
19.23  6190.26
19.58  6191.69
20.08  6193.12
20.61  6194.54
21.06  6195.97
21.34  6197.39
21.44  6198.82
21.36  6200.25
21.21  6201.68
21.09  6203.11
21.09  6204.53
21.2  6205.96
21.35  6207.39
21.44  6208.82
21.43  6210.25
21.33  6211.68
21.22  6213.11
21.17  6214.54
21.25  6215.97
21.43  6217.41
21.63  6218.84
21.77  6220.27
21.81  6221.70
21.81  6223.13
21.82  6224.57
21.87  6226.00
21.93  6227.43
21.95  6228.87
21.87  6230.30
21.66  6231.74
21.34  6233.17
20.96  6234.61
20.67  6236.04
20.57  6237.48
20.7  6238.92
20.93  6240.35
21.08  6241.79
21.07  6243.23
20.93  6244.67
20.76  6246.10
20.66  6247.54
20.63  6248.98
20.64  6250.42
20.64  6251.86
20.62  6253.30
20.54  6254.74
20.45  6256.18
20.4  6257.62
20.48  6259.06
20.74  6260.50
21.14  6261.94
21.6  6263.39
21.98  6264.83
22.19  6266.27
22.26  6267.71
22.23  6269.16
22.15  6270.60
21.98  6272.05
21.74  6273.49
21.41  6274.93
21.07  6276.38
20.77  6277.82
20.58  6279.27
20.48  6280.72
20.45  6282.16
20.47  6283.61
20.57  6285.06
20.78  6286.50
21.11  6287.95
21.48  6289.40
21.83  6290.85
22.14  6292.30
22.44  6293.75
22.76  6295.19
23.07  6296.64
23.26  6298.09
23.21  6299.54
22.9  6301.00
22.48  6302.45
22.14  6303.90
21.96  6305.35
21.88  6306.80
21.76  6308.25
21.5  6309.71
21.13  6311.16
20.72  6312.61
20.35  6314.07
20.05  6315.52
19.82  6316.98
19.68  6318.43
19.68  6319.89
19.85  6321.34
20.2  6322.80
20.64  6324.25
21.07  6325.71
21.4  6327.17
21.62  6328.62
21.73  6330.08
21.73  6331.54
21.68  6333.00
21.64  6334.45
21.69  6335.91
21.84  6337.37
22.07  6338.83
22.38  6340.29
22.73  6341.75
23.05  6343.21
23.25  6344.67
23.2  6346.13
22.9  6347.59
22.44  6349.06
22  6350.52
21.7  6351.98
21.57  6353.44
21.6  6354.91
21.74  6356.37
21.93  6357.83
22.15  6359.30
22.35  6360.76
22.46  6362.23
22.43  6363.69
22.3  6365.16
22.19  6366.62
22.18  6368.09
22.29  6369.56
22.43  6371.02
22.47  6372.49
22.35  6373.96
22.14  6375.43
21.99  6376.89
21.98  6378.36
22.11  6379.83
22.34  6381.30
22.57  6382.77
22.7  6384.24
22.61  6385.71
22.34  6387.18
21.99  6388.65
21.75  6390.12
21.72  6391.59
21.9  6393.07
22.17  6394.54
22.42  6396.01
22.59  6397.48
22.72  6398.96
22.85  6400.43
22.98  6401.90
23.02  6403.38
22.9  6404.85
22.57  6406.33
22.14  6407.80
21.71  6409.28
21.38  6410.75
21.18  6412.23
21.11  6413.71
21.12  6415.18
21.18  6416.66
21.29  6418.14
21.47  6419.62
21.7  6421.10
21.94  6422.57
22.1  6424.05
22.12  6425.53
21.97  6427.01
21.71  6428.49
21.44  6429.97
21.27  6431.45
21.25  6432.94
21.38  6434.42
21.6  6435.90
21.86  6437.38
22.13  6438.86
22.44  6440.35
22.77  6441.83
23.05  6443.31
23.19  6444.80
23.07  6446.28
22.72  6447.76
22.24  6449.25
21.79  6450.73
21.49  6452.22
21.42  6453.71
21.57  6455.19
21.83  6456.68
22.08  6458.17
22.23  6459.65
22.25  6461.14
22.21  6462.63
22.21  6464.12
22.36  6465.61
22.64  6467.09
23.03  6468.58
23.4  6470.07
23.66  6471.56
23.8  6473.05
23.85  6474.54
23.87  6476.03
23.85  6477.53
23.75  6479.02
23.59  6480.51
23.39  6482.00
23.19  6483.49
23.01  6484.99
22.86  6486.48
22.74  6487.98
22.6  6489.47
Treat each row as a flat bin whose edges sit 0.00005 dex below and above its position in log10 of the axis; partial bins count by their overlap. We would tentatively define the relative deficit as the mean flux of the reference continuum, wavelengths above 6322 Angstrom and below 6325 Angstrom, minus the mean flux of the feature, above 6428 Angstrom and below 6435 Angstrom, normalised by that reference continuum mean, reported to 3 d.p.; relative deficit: -0.048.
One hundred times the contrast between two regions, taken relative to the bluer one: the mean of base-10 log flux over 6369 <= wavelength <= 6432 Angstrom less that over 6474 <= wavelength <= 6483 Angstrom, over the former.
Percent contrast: -2.3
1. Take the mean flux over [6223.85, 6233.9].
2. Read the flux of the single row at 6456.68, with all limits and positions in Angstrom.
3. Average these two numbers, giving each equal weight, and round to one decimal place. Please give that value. 21.8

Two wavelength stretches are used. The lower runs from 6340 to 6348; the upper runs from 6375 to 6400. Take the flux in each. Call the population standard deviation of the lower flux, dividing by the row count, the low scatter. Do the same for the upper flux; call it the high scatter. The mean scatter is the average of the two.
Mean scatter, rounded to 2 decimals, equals 0.31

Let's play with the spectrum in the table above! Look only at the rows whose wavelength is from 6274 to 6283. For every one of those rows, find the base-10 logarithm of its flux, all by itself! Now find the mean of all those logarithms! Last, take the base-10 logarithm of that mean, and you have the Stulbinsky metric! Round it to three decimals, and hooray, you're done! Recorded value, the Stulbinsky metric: 0.120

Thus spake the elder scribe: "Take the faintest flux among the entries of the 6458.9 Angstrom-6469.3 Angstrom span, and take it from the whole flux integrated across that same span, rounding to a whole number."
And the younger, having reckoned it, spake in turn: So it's 211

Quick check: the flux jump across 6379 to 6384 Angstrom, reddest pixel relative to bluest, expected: 0.5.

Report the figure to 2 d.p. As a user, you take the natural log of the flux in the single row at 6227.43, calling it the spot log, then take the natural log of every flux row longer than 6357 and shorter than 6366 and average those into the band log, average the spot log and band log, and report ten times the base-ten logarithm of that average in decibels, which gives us 4.91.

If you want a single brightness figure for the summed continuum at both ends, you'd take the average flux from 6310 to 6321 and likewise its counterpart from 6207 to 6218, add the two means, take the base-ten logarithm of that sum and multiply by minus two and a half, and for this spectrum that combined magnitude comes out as -4.05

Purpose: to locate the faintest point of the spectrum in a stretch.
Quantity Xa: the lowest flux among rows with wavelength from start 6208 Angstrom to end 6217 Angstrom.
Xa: 21.17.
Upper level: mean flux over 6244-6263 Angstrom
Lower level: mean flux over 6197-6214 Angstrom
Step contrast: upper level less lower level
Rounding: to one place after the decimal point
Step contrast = -0.6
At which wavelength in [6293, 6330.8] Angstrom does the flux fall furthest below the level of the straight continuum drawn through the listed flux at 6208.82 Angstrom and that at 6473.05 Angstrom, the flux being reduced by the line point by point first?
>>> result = 6319.89 Angstrom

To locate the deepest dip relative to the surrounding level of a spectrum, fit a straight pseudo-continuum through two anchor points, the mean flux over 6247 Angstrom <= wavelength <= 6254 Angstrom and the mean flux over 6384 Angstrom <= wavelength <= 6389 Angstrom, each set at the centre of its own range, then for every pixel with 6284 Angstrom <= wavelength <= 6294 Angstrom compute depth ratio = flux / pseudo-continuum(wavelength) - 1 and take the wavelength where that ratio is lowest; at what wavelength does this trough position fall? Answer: 6285.06 Angstrom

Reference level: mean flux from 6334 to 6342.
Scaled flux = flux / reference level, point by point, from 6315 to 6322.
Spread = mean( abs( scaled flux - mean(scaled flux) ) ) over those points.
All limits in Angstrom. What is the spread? 0.005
